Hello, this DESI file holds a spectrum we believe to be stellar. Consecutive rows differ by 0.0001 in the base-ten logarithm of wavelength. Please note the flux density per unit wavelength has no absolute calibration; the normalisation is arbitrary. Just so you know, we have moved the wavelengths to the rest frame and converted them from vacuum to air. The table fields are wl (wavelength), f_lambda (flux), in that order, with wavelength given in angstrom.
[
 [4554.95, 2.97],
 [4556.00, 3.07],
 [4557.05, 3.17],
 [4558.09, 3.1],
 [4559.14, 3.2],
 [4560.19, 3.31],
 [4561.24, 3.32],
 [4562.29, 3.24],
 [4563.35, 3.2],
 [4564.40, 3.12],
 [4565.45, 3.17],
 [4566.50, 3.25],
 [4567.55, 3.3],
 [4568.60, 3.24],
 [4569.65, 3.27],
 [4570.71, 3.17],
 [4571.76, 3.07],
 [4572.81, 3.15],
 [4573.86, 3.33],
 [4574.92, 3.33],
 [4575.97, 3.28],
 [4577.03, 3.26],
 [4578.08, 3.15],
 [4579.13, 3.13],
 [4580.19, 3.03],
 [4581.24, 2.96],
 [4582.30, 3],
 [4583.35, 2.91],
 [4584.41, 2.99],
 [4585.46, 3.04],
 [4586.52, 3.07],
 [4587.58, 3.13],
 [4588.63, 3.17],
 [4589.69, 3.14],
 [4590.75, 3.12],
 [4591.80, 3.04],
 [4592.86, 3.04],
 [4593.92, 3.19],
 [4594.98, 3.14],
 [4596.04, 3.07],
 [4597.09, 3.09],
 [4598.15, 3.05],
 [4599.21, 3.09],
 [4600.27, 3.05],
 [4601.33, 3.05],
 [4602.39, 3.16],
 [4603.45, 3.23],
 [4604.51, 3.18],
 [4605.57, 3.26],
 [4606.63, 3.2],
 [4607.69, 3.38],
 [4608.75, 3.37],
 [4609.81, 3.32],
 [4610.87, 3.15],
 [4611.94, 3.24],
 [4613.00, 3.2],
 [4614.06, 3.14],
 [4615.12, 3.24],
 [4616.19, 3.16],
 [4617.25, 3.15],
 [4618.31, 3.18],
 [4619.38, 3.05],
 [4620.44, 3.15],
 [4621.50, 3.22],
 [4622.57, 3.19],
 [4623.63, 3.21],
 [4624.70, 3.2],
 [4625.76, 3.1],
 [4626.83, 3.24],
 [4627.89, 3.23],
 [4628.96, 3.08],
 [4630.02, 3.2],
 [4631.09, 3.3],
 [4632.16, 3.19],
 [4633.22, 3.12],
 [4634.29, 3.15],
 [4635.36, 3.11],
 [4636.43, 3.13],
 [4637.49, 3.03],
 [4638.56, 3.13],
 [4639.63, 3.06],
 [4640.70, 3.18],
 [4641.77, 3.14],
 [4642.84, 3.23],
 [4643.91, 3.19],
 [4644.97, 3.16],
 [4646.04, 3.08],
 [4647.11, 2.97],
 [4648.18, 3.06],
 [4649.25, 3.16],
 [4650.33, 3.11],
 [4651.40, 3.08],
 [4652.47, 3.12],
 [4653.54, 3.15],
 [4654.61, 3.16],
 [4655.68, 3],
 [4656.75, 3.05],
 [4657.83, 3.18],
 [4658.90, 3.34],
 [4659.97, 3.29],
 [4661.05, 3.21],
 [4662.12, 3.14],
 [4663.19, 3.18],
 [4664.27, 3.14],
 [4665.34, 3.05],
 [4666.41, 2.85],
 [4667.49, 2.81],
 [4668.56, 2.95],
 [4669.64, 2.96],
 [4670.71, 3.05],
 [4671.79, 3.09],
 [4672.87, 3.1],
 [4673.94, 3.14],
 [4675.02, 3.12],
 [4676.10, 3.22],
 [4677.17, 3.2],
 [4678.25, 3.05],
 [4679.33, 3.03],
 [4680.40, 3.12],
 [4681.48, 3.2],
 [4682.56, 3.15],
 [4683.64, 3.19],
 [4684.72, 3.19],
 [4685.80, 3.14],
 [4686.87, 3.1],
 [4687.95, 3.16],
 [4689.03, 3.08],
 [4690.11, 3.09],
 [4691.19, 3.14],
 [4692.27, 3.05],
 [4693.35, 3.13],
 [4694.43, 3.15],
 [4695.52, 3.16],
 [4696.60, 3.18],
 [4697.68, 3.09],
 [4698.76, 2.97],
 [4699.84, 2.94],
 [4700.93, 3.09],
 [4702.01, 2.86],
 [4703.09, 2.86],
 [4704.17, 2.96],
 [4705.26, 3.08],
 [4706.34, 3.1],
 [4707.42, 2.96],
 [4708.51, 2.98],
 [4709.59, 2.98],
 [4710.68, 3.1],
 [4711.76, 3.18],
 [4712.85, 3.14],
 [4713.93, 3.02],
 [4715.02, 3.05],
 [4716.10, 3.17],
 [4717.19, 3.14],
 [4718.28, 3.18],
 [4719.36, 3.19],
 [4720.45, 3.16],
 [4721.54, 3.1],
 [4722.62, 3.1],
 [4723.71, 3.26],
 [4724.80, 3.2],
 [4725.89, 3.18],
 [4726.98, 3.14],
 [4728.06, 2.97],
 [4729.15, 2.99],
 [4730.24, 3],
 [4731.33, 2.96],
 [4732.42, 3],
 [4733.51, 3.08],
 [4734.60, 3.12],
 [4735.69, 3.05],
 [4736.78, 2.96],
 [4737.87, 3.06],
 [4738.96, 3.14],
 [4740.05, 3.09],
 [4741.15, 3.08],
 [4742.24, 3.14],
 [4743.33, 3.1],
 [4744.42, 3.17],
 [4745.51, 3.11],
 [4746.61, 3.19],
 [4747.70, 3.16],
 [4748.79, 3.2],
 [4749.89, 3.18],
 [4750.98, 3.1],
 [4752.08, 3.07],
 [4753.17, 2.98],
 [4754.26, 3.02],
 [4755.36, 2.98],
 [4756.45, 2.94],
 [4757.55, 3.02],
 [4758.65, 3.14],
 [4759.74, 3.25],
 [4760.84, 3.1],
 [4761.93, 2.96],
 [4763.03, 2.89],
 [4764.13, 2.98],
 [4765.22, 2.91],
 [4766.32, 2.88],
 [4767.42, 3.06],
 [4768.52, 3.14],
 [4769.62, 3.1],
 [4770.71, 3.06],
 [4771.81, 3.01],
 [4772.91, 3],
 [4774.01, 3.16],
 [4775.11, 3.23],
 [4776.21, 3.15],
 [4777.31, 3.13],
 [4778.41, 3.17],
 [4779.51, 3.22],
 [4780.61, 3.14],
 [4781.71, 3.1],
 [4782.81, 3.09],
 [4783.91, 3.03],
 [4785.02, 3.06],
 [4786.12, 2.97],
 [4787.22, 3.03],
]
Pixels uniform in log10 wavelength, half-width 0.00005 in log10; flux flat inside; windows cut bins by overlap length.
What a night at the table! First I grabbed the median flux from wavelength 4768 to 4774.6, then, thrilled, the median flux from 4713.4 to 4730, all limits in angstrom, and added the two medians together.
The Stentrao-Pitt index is 6.22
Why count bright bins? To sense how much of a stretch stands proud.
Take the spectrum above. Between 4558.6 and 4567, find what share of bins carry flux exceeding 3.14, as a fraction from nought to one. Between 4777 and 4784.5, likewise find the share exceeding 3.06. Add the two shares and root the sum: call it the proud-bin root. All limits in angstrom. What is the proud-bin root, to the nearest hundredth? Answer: 1.32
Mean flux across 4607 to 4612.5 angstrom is 3.29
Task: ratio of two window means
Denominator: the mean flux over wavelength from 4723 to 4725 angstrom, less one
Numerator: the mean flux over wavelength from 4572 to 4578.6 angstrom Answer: 1.46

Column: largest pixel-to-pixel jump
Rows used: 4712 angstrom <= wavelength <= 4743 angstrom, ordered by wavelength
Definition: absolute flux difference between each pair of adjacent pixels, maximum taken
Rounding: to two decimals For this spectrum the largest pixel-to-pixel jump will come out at 0.17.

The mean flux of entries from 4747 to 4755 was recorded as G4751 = 3.10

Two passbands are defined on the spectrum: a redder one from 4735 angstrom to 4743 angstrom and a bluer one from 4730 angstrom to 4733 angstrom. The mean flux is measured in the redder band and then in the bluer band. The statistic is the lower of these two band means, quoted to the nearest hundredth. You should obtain 2.99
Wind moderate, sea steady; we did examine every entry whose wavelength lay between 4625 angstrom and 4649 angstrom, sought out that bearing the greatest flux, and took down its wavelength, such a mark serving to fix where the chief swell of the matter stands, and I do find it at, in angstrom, 4631.09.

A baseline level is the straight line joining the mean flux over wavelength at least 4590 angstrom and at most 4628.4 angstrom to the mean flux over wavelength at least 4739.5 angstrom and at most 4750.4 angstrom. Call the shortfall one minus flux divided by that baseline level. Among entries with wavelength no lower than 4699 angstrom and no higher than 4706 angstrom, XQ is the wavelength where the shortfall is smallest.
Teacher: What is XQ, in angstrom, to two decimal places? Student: 4700.93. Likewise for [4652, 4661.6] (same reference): 4658.90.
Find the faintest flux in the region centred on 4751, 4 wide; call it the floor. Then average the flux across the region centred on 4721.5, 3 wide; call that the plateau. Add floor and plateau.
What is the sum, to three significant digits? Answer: 6.19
